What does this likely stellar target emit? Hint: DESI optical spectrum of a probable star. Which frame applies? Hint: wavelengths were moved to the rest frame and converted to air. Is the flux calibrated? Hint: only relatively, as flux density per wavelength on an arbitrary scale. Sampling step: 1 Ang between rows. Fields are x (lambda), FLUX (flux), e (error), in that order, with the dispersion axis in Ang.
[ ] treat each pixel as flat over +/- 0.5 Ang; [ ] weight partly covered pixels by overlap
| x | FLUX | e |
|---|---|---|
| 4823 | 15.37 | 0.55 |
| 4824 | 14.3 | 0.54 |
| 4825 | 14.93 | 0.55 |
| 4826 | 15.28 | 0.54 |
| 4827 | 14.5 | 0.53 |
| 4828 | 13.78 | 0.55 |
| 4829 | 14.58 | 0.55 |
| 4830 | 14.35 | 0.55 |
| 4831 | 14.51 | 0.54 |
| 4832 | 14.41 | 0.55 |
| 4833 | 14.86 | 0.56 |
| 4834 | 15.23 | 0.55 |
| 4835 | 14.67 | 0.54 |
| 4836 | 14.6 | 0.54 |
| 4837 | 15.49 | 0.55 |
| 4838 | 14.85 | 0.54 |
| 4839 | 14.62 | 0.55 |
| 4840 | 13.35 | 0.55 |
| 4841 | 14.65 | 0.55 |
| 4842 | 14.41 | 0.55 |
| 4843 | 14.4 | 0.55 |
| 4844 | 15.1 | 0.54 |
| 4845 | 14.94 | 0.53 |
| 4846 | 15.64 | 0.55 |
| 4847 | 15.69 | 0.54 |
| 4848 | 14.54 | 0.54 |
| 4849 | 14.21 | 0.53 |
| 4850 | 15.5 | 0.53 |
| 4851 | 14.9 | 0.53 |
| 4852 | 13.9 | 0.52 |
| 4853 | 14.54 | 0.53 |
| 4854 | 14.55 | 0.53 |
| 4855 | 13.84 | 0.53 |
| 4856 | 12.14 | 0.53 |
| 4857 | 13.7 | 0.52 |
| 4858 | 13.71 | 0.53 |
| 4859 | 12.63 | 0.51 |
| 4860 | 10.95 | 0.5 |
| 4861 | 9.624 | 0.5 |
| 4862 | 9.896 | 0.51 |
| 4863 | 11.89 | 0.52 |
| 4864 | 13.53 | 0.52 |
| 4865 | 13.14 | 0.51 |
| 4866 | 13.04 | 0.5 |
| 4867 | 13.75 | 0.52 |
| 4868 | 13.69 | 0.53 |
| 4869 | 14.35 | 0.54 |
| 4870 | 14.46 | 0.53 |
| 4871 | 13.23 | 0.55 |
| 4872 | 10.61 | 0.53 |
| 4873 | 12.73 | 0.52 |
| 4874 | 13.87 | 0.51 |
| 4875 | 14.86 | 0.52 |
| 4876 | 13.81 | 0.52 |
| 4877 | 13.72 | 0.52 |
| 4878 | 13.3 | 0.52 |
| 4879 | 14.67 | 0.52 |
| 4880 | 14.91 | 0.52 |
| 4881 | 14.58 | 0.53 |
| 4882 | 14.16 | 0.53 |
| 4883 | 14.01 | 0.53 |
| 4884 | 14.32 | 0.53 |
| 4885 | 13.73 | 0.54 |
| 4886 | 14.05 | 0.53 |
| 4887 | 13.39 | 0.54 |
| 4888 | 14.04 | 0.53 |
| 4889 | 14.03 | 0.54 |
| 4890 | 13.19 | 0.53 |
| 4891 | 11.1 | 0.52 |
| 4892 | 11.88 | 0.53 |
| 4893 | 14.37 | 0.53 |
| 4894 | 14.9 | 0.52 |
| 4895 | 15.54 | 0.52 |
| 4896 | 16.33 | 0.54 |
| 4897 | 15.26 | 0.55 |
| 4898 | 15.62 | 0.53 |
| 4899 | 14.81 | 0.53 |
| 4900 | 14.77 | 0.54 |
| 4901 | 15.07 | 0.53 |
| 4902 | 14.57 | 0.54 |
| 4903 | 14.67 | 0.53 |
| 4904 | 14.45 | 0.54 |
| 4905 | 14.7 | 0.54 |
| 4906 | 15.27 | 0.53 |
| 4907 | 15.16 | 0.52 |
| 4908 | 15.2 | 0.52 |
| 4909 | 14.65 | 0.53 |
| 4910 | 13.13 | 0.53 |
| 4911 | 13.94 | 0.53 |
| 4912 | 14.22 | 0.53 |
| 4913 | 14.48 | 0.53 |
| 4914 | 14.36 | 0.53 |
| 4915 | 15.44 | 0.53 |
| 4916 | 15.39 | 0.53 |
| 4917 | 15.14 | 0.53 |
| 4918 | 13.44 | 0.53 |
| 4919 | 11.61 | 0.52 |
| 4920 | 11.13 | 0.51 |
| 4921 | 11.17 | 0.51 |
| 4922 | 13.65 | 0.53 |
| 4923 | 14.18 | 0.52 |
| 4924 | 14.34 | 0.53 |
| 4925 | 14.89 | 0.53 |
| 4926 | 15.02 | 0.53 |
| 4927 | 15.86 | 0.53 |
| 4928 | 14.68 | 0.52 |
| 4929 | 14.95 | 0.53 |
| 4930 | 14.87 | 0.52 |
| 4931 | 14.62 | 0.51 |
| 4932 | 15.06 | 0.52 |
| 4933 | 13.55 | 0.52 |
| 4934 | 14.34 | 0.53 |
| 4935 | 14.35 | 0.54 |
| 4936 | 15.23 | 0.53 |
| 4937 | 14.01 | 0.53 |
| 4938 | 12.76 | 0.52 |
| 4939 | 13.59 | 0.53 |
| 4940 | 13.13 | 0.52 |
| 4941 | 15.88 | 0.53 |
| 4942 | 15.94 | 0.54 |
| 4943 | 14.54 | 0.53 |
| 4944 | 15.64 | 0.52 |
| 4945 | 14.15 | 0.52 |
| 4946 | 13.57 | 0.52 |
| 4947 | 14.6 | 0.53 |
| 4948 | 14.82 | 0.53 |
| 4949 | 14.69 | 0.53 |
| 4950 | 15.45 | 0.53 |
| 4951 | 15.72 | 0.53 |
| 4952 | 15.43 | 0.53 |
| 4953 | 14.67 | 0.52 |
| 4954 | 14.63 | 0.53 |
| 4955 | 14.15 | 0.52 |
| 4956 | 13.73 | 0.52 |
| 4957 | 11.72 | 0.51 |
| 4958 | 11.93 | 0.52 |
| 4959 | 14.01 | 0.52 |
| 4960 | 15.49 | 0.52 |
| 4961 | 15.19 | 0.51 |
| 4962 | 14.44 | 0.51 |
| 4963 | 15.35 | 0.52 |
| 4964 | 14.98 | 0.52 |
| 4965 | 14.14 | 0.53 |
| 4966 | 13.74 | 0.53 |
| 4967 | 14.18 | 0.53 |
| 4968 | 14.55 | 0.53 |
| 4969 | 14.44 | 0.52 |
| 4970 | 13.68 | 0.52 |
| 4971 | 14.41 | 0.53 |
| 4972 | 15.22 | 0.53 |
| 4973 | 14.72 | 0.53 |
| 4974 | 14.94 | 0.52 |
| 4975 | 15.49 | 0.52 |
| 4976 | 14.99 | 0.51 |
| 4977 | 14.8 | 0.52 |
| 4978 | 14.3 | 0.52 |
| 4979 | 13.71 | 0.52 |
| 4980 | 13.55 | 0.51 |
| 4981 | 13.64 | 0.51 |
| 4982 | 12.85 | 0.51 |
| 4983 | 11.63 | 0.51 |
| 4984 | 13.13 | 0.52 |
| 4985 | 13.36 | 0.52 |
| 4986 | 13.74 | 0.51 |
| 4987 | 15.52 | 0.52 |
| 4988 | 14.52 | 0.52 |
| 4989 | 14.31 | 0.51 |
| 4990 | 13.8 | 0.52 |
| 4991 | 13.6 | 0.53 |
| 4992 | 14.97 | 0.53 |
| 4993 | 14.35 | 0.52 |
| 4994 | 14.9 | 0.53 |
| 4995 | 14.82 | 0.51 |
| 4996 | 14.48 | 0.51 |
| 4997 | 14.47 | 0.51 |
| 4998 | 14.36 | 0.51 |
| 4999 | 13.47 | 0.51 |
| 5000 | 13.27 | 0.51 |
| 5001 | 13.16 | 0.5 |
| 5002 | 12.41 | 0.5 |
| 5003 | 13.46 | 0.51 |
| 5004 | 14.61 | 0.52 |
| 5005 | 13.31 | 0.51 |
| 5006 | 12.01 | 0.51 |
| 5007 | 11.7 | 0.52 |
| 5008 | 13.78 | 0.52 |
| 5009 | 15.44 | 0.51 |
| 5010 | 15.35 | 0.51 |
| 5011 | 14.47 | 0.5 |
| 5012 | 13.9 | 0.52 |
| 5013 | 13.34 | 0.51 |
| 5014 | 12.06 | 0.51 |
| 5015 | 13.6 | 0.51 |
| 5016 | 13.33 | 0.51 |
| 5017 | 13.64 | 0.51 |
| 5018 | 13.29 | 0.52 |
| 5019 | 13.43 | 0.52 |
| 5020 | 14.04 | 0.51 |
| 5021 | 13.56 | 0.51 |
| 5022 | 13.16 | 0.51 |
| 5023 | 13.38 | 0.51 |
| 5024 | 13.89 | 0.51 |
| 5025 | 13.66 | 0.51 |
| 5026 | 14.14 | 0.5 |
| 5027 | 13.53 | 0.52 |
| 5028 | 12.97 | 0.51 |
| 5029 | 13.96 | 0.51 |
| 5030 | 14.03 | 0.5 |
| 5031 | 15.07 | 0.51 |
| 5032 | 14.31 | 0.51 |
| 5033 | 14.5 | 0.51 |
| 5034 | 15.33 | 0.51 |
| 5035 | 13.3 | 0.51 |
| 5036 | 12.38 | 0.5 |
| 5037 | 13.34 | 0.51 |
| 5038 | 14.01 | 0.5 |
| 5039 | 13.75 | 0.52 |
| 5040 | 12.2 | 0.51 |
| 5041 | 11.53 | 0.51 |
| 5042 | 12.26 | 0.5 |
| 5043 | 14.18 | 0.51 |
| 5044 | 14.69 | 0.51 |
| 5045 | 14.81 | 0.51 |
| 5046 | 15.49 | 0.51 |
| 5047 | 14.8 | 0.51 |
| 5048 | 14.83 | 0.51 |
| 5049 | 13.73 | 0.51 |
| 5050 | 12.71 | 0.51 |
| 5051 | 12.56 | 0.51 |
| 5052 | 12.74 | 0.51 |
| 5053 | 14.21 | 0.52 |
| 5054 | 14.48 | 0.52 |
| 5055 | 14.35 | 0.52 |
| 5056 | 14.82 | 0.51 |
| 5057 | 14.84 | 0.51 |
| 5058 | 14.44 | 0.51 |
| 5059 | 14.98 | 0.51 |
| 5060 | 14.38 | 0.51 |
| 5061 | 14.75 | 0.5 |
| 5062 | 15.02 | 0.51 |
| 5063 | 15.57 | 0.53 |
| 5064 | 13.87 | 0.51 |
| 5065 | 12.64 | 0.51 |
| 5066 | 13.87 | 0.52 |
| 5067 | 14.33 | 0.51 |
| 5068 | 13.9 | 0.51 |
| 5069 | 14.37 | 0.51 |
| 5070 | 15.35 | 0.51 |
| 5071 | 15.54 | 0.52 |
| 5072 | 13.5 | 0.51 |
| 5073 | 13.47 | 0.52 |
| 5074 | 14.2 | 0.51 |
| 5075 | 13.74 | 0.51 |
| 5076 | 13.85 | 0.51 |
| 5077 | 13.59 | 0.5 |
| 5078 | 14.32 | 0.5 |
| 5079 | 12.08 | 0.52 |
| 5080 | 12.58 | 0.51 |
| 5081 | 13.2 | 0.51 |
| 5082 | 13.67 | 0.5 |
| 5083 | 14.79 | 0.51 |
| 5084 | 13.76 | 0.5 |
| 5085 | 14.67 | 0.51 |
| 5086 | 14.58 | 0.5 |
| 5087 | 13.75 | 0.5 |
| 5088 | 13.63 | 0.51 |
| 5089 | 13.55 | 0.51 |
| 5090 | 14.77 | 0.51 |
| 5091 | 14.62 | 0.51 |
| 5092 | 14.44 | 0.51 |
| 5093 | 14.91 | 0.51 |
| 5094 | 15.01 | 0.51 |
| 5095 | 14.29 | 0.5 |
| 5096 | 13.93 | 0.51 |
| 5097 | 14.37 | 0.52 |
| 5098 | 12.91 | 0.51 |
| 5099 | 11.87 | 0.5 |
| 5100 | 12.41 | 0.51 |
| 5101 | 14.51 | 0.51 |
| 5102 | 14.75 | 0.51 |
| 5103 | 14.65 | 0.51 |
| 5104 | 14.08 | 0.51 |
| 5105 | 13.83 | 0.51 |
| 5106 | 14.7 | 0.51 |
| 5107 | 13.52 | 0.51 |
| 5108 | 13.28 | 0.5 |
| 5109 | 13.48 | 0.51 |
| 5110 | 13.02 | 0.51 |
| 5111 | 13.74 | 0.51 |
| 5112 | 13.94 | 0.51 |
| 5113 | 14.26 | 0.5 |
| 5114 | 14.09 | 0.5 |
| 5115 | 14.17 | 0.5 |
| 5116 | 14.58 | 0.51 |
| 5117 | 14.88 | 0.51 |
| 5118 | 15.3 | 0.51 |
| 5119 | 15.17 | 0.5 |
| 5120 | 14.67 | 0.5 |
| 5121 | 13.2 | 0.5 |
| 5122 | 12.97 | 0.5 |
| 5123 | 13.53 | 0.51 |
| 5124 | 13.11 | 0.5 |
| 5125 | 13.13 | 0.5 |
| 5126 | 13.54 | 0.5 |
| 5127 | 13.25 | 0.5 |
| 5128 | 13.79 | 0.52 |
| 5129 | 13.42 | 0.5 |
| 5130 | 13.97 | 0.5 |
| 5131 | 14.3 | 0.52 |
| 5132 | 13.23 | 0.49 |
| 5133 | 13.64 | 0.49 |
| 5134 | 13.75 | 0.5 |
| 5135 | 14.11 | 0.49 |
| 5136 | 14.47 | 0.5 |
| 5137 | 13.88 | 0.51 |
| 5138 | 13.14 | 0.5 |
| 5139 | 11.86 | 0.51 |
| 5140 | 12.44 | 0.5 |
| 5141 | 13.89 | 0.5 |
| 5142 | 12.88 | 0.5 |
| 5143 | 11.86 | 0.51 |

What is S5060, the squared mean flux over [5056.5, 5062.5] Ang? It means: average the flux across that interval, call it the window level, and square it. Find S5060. 217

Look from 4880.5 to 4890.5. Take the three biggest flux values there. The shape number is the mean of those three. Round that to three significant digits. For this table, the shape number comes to 14.4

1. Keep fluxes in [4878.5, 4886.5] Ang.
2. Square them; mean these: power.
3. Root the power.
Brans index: 14.3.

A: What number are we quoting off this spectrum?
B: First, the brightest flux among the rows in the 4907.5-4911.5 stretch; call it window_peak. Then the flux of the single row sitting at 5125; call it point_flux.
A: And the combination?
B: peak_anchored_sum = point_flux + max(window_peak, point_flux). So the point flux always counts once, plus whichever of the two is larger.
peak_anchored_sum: 28.3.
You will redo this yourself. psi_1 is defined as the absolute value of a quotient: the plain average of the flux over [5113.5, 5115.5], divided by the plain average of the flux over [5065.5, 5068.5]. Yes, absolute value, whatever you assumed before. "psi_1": 1.01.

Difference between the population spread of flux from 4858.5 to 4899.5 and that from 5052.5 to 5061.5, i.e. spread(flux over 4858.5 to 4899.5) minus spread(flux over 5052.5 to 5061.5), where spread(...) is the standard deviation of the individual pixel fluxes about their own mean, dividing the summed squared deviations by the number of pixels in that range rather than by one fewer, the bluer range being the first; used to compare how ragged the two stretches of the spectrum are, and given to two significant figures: 1.2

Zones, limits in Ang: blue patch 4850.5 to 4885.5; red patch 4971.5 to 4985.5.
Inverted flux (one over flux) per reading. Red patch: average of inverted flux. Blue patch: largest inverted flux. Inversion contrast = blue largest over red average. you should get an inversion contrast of 1.45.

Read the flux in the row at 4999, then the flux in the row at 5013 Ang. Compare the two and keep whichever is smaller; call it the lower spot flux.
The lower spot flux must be 13.3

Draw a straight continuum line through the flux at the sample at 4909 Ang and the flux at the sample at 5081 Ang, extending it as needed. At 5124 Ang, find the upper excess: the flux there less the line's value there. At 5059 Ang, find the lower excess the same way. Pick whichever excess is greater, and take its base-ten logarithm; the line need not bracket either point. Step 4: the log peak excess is 0.20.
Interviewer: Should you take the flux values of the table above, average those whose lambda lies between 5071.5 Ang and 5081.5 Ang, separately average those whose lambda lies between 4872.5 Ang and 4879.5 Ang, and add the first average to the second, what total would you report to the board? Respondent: 27.3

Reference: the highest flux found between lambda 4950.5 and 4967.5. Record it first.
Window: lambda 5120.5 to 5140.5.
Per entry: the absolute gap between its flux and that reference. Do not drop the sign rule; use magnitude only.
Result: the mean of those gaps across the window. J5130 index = 2.3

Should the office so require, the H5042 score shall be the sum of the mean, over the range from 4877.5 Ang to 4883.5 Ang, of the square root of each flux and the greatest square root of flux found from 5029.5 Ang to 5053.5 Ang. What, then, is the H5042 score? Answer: 7.71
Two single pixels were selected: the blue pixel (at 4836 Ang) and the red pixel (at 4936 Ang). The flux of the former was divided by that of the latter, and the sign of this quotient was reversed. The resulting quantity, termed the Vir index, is -0.96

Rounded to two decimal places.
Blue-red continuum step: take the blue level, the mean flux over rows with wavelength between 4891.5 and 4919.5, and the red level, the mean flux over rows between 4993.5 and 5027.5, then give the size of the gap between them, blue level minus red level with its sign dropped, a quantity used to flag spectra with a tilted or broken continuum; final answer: 0.90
